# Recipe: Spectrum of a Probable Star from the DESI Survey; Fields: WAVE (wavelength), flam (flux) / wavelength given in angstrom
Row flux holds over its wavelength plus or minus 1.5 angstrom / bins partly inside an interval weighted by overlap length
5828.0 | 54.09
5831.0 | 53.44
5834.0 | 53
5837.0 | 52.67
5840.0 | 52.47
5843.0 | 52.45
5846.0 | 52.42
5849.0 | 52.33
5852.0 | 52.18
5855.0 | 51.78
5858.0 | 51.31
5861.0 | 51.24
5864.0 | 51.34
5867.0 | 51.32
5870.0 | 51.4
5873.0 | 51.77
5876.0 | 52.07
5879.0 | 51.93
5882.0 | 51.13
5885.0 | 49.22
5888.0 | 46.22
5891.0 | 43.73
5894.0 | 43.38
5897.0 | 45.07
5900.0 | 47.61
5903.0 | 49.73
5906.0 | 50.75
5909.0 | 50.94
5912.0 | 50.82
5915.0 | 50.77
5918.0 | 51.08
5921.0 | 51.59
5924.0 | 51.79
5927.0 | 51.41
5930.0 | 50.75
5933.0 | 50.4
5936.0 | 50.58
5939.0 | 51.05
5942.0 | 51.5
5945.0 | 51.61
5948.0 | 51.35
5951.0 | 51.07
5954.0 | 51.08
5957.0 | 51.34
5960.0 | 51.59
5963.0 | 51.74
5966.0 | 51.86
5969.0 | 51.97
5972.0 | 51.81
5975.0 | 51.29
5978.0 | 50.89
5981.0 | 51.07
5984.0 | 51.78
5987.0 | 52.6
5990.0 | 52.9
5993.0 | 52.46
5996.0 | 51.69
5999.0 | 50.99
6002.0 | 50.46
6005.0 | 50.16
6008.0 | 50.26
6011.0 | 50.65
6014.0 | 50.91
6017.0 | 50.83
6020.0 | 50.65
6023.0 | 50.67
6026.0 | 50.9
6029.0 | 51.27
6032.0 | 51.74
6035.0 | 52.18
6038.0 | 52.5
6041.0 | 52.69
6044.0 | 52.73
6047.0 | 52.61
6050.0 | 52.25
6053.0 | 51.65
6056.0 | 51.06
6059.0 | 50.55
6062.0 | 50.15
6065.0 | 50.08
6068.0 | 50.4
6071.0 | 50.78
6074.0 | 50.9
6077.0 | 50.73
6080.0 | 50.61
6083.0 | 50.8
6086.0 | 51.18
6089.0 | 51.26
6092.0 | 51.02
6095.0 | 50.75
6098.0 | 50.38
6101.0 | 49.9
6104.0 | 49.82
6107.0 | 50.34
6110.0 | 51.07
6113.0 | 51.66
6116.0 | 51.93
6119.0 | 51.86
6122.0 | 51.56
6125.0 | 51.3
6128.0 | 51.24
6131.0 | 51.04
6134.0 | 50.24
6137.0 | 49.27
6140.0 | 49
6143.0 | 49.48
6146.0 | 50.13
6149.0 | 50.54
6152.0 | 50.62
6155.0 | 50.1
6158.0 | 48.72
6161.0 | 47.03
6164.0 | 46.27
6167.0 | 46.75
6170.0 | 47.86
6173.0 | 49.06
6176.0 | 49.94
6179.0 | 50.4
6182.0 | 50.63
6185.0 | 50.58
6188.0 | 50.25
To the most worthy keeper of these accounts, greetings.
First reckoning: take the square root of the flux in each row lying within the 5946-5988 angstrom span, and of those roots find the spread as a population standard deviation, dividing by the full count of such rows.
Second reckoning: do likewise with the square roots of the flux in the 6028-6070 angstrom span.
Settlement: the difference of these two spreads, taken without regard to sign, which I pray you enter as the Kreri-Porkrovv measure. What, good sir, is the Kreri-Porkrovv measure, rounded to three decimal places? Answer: 0.035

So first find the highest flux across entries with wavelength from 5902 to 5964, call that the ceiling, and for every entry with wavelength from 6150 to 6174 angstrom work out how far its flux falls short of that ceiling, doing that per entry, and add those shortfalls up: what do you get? 28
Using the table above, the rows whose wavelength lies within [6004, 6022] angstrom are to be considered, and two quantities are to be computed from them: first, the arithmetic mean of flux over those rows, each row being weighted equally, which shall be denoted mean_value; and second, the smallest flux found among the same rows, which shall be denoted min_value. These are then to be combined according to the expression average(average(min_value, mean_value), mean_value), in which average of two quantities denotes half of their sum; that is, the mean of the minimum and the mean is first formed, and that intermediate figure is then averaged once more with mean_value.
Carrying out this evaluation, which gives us 50.5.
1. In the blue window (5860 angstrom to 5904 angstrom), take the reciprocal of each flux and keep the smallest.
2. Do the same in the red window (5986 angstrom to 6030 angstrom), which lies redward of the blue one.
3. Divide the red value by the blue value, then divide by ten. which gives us 0.098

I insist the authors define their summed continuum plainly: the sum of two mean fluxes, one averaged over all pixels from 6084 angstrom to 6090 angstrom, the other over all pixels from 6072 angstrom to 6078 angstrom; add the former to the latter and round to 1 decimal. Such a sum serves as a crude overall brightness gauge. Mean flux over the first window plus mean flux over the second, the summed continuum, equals 102.0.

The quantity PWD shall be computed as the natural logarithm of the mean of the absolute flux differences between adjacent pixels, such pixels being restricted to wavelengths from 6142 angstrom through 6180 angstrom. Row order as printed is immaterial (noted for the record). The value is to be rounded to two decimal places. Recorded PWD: -0.22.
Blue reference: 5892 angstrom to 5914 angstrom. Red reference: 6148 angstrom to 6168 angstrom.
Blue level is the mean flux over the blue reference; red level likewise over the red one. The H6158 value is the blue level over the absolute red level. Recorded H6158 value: 0.99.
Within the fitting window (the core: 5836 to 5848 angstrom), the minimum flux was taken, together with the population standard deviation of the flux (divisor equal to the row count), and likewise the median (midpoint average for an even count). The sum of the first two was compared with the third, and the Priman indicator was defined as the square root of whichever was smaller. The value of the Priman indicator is 7.24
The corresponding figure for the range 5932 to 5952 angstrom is 7.13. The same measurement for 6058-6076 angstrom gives 7.10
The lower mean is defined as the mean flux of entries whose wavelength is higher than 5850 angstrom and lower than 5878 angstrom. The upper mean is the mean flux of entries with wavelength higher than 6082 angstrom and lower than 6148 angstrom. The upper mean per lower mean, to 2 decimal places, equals 0.98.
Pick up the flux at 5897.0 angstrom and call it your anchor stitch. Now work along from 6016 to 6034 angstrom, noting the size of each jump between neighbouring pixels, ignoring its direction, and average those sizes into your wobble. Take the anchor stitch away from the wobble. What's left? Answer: -44.8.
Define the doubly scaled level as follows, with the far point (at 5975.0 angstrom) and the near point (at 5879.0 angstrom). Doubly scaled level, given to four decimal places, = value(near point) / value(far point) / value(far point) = 0.0197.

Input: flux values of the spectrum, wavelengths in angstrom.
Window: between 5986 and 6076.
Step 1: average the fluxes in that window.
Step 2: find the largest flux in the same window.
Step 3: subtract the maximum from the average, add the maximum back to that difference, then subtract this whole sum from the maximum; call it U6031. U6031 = 1.6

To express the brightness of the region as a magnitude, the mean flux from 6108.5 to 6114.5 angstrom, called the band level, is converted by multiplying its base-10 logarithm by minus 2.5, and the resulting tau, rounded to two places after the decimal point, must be -4.28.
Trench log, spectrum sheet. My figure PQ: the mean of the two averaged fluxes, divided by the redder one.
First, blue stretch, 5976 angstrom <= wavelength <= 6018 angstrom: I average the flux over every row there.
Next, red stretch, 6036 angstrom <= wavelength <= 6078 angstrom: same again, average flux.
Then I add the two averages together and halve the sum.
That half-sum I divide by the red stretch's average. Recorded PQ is 1.00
